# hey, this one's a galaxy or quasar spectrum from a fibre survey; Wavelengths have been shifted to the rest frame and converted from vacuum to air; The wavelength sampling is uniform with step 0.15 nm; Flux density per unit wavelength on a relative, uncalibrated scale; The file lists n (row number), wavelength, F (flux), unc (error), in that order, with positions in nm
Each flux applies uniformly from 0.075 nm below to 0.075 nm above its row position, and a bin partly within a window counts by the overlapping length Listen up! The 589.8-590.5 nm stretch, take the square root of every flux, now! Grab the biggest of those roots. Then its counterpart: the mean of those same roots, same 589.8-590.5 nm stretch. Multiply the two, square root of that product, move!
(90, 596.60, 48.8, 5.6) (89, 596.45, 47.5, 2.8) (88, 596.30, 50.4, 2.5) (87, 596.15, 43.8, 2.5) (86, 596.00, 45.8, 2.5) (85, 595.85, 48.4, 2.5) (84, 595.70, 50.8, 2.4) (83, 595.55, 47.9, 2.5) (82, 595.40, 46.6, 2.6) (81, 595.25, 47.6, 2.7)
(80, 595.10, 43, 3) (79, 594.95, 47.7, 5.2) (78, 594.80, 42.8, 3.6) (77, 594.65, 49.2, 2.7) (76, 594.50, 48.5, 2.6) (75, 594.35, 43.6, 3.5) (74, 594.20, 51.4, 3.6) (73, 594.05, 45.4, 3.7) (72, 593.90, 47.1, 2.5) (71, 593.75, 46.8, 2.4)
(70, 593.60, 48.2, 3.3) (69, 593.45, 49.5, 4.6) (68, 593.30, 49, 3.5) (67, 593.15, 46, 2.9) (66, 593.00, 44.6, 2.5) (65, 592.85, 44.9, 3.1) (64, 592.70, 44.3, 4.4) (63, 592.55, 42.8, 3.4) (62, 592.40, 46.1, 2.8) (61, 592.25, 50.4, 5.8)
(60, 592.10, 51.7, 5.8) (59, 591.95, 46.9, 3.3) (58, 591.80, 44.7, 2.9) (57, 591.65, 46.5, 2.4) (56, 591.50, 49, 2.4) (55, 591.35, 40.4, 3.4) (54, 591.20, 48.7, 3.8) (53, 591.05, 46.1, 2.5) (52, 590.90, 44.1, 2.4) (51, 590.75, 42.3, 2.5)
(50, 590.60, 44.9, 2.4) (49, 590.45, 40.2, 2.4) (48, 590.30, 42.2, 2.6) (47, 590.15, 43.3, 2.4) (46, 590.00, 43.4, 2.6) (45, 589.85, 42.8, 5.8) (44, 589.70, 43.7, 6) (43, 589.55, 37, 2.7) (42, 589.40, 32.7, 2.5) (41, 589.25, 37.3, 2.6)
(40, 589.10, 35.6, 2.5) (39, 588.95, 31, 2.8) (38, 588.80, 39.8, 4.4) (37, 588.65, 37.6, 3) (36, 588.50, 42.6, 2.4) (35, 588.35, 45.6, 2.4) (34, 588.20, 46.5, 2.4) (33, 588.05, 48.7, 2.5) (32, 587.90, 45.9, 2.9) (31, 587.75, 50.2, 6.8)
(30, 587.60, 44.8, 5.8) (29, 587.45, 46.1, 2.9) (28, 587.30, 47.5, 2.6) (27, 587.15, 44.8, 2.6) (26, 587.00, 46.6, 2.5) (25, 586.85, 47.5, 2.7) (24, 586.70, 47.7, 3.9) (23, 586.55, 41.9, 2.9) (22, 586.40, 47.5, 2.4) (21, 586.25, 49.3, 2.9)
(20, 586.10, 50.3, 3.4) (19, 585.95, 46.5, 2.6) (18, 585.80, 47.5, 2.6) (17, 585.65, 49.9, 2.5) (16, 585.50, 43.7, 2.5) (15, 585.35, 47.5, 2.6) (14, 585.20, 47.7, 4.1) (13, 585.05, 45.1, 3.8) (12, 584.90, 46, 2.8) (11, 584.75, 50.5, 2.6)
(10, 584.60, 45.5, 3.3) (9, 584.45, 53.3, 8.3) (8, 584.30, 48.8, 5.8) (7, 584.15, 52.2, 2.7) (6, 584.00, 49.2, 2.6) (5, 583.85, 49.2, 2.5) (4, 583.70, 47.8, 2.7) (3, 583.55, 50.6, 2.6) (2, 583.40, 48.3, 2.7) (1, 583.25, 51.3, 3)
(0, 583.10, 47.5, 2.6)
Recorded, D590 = 6.55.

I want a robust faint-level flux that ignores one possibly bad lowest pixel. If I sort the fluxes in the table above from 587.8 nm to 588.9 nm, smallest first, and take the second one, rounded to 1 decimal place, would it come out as 39.8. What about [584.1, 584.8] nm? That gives 48.8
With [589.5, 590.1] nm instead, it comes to 42.8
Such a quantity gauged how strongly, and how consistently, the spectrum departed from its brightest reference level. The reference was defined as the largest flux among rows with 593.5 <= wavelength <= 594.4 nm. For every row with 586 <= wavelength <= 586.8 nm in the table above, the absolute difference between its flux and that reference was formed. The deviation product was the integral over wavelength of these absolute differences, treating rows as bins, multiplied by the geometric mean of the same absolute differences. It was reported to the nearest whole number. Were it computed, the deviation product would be 10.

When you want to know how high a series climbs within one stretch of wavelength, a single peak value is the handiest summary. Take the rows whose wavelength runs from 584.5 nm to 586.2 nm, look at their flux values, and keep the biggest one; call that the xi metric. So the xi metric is 50.5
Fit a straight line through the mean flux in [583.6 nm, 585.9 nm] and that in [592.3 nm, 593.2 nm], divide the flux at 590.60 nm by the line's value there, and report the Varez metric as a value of 0.98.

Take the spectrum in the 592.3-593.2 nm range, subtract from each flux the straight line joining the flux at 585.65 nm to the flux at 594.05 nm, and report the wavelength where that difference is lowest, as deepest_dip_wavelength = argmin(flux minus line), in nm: 592.55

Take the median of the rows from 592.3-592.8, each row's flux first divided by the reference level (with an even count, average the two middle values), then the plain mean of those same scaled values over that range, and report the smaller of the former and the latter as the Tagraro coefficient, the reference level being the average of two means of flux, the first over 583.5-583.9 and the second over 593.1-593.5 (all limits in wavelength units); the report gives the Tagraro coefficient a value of 0.91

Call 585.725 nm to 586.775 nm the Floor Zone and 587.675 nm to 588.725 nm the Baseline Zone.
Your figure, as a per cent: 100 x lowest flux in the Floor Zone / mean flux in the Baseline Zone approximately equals 92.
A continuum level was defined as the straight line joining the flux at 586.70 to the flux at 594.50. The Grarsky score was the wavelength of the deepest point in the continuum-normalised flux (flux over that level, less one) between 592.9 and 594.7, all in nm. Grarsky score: 594.35 nm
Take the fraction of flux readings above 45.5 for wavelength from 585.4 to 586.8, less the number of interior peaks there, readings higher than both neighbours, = -1.22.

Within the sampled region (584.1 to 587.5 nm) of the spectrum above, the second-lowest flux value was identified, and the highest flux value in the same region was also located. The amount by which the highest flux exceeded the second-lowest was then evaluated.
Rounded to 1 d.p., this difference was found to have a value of 9.6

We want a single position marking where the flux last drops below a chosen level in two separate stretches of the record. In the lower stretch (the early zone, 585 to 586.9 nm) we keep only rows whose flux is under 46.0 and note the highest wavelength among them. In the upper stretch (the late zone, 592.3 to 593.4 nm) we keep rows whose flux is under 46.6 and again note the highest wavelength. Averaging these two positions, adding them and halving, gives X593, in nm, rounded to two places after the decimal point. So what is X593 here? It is 589.85 nm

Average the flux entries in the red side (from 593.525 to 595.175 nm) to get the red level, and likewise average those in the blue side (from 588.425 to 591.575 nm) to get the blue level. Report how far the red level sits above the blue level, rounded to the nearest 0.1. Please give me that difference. 5.5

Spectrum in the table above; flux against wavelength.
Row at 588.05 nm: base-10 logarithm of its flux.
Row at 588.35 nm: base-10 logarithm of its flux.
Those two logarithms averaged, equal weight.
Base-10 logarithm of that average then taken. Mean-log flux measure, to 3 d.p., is 0.224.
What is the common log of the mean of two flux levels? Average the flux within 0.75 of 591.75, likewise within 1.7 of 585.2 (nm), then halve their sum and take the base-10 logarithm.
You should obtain 1.68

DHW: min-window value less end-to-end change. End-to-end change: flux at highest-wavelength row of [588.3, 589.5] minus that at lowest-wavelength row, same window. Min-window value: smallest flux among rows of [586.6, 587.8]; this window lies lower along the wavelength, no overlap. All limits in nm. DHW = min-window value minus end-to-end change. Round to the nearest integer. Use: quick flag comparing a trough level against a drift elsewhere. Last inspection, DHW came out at 58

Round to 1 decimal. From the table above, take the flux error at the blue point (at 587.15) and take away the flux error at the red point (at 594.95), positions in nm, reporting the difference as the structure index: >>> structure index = -2.6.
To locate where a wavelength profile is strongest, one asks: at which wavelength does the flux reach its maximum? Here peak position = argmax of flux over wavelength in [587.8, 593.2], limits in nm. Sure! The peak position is 592.10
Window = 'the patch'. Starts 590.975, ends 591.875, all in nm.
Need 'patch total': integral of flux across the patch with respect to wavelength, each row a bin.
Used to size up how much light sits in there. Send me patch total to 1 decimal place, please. 41.3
